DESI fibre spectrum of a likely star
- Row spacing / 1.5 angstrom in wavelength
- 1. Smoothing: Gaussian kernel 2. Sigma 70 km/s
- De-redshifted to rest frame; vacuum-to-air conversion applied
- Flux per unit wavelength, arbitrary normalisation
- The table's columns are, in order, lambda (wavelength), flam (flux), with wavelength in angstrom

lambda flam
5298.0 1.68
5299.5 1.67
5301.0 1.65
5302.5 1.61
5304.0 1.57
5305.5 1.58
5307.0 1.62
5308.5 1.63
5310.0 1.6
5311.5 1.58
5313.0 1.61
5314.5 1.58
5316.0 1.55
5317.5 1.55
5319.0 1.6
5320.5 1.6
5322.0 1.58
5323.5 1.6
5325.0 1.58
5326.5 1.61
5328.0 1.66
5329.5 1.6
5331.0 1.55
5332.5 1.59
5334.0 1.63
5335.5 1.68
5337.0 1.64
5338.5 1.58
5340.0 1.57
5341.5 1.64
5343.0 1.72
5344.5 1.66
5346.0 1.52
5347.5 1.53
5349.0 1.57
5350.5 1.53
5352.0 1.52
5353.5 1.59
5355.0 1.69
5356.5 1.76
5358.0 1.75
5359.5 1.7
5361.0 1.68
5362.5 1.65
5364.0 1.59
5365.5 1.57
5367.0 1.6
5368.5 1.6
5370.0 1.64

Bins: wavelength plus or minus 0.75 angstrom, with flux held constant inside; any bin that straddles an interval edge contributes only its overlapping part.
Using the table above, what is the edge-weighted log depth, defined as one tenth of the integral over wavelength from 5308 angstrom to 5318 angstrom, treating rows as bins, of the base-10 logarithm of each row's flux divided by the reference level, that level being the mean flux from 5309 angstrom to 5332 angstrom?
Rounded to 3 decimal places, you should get -0.001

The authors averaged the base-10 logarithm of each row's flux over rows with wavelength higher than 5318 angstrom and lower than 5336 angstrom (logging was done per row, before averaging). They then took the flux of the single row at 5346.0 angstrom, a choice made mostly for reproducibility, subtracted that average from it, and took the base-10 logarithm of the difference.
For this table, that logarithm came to 0.12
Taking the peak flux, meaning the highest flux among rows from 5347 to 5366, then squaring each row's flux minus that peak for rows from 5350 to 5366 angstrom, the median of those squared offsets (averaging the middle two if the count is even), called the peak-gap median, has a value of 0.012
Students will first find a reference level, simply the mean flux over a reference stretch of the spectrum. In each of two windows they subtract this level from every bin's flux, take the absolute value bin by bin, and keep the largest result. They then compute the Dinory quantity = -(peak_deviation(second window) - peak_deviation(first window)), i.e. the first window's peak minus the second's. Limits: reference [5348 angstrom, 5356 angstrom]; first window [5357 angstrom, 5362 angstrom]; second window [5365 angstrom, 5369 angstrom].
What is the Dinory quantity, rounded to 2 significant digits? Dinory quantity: 0.15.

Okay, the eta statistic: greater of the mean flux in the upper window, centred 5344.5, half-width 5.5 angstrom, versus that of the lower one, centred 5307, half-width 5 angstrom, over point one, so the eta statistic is 16.0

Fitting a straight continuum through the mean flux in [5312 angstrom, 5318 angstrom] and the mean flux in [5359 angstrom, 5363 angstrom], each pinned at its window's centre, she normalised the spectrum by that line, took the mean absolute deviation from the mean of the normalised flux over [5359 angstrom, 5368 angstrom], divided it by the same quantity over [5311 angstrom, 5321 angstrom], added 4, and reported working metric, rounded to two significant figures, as 6.5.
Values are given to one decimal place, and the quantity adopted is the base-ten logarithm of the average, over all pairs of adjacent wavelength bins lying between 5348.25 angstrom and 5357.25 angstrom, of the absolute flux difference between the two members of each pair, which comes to -1.2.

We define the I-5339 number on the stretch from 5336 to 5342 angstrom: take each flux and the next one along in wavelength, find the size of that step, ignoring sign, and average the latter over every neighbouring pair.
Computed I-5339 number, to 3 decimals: 0.047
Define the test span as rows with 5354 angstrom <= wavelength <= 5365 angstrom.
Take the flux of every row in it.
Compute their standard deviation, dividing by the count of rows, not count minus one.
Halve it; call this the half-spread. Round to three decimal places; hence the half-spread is 0.027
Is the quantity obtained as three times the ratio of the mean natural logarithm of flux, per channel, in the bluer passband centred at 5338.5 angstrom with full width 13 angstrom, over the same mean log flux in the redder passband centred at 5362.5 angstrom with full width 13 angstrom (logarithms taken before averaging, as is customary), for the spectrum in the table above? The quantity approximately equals 2.93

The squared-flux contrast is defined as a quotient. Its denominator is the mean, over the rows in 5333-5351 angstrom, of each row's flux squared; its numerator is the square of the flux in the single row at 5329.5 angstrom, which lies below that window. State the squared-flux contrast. 0.99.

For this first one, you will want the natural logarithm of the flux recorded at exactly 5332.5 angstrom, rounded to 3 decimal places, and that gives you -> 0.464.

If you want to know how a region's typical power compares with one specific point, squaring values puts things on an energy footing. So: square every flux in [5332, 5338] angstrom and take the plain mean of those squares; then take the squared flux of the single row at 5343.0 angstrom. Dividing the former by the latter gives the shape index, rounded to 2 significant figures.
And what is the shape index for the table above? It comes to 0.90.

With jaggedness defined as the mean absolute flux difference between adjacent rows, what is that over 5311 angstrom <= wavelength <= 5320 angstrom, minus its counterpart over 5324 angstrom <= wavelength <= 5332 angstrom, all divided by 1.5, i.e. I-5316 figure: -0.013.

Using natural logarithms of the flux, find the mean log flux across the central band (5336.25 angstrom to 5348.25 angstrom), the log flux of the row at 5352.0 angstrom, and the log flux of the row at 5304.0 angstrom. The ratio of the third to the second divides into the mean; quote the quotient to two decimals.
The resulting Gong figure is 0.44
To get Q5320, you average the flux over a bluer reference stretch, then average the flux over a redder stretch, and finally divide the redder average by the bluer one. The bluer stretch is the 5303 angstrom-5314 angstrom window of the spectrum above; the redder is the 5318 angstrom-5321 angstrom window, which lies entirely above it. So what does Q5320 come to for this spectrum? 1.00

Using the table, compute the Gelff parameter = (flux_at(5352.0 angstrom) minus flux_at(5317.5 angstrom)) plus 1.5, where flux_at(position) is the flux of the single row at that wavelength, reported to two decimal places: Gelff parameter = 1.47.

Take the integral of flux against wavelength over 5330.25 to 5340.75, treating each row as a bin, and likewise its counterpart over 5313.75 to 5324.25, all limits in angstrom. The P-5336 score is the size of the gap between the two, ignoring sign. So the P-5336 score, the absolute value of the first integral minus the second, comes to 0.27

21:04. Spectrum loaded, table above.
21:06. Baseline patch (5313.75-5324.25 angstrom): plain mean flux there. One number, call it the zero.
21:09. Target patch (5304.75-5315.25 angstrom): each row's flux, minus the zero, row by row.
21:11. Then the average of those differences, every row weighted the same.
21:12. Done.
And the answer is 0.0200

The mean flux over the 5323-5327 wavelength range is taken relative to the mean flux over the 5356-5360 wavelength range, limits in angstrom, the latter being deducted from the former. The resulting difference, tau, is -0.14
